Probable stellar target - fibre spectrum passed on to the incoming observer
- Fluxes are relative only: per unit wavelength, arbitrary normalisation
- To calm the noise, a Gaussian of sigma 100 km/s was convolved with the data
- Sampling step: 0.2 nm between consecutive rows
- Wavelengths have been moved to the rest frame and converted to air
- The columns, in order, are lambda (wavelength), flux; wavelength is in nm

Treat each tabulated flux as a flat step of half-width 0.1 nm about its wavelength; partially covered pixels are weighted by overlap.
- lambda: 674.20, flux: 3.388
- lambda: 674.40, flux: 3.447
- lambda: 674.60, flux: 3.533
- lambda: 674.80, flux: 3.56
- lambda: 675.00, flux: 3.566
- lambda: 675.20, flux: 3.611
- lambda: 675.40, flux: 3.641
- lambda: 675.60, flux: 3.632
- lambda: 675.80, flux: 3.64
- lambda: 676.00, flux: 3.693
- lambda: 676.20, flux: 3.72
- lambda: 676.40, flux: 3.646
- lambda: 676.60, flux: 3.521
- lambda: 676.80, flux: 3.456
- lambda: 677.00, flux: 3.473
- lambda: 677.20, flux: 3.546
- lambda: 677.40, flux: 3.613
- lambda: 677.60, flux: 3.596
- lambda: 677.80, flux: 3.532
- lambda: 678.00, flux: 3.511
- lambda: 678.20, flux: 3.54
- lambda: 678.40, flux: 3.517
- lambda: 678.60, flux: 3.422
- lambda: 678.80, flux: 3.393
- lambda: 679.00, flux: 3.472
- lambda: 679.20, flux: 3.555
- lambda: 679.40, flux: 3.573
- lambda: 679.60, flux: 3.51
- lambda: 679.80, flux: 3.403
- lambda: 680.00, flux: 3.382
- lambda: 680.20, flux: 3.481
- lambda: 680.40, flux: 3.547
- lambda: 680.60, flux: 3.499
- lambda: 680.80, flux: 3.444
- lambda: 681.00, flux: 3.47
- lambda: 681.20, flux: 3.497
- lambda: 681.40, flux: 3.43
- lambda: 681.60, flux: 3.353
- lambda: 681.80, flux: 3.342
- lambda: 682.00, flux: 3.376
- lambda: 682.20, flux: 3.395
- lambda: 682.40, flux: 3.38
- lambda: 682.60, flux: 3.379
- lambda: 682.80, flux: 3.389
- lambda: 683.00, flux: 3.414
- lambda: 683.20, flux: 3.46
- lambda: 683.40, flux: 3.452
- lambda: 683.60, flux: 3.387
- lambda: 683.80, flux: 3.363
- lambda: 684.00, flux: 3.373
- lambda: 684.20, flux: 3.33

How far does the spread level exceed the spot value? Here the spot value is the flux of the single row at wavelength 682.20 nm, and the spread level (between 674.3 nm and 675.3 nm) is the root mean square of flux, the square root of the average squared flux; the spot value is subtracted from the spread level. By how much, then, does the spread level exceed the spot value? 0.149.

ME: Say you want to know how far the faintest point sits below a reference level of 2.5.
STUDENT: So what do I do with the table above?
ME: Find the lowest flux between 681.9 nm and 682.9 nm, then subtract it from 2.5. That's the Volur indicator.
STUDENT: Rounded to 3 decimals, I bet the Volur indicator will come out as -0.876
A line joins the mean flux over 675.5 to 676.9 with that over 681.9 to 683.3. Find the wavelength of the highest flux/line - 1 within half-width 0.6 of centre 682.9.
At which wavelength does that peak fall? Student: 683.20 nm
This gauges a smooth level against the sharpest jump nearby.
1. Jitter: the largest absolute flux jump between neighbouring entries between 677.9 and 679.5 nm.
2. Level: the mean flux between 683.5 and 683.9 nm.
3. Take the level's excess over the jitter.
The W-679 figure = 3.28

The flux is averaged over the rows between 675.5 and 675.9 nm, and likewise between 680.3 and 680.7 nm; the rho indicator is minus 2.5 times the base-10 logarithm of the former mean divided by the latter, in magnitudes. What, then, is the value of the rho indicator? -0.03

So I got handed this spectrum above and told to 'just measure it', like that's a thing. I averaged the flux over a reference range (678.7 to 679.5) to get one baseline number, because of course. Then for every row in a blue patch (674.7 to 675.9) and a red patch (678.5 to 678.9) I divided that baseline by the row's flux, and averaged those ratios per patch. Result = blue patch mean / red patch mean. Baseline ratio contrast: 0.944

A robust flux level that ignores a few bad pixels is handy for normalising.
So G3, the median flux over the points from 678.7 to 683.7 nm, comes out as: 3.43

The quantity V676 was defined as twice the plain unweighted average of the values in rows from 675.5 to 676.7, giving 7.28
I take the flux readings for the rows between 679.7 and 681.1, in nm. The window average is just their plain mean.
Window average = 3.46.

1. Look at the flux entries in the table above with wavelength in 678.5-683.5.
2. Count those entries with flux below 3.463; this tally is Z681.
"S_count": 16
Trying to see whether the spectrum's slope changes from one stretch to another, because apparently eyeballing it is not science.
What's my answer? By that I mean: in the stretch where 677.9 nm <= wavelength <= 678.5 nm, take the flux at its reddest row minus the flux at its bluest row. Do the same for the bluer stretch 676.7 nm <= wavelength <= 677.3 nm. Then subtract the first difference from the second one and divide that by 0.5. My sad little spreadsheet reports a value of 0.17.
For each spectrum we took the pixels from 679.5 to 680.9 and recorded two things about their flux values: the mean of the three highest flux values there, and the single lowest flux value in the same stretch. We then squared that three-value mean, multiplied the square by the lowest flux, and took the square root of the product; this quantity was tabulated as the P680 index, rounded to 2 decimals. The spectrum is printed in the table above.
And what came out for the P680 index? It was 6.47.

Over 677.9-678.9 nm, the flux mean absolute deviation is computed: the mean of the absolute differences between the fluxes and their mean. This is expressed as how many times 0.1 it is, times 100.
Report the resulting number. 55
